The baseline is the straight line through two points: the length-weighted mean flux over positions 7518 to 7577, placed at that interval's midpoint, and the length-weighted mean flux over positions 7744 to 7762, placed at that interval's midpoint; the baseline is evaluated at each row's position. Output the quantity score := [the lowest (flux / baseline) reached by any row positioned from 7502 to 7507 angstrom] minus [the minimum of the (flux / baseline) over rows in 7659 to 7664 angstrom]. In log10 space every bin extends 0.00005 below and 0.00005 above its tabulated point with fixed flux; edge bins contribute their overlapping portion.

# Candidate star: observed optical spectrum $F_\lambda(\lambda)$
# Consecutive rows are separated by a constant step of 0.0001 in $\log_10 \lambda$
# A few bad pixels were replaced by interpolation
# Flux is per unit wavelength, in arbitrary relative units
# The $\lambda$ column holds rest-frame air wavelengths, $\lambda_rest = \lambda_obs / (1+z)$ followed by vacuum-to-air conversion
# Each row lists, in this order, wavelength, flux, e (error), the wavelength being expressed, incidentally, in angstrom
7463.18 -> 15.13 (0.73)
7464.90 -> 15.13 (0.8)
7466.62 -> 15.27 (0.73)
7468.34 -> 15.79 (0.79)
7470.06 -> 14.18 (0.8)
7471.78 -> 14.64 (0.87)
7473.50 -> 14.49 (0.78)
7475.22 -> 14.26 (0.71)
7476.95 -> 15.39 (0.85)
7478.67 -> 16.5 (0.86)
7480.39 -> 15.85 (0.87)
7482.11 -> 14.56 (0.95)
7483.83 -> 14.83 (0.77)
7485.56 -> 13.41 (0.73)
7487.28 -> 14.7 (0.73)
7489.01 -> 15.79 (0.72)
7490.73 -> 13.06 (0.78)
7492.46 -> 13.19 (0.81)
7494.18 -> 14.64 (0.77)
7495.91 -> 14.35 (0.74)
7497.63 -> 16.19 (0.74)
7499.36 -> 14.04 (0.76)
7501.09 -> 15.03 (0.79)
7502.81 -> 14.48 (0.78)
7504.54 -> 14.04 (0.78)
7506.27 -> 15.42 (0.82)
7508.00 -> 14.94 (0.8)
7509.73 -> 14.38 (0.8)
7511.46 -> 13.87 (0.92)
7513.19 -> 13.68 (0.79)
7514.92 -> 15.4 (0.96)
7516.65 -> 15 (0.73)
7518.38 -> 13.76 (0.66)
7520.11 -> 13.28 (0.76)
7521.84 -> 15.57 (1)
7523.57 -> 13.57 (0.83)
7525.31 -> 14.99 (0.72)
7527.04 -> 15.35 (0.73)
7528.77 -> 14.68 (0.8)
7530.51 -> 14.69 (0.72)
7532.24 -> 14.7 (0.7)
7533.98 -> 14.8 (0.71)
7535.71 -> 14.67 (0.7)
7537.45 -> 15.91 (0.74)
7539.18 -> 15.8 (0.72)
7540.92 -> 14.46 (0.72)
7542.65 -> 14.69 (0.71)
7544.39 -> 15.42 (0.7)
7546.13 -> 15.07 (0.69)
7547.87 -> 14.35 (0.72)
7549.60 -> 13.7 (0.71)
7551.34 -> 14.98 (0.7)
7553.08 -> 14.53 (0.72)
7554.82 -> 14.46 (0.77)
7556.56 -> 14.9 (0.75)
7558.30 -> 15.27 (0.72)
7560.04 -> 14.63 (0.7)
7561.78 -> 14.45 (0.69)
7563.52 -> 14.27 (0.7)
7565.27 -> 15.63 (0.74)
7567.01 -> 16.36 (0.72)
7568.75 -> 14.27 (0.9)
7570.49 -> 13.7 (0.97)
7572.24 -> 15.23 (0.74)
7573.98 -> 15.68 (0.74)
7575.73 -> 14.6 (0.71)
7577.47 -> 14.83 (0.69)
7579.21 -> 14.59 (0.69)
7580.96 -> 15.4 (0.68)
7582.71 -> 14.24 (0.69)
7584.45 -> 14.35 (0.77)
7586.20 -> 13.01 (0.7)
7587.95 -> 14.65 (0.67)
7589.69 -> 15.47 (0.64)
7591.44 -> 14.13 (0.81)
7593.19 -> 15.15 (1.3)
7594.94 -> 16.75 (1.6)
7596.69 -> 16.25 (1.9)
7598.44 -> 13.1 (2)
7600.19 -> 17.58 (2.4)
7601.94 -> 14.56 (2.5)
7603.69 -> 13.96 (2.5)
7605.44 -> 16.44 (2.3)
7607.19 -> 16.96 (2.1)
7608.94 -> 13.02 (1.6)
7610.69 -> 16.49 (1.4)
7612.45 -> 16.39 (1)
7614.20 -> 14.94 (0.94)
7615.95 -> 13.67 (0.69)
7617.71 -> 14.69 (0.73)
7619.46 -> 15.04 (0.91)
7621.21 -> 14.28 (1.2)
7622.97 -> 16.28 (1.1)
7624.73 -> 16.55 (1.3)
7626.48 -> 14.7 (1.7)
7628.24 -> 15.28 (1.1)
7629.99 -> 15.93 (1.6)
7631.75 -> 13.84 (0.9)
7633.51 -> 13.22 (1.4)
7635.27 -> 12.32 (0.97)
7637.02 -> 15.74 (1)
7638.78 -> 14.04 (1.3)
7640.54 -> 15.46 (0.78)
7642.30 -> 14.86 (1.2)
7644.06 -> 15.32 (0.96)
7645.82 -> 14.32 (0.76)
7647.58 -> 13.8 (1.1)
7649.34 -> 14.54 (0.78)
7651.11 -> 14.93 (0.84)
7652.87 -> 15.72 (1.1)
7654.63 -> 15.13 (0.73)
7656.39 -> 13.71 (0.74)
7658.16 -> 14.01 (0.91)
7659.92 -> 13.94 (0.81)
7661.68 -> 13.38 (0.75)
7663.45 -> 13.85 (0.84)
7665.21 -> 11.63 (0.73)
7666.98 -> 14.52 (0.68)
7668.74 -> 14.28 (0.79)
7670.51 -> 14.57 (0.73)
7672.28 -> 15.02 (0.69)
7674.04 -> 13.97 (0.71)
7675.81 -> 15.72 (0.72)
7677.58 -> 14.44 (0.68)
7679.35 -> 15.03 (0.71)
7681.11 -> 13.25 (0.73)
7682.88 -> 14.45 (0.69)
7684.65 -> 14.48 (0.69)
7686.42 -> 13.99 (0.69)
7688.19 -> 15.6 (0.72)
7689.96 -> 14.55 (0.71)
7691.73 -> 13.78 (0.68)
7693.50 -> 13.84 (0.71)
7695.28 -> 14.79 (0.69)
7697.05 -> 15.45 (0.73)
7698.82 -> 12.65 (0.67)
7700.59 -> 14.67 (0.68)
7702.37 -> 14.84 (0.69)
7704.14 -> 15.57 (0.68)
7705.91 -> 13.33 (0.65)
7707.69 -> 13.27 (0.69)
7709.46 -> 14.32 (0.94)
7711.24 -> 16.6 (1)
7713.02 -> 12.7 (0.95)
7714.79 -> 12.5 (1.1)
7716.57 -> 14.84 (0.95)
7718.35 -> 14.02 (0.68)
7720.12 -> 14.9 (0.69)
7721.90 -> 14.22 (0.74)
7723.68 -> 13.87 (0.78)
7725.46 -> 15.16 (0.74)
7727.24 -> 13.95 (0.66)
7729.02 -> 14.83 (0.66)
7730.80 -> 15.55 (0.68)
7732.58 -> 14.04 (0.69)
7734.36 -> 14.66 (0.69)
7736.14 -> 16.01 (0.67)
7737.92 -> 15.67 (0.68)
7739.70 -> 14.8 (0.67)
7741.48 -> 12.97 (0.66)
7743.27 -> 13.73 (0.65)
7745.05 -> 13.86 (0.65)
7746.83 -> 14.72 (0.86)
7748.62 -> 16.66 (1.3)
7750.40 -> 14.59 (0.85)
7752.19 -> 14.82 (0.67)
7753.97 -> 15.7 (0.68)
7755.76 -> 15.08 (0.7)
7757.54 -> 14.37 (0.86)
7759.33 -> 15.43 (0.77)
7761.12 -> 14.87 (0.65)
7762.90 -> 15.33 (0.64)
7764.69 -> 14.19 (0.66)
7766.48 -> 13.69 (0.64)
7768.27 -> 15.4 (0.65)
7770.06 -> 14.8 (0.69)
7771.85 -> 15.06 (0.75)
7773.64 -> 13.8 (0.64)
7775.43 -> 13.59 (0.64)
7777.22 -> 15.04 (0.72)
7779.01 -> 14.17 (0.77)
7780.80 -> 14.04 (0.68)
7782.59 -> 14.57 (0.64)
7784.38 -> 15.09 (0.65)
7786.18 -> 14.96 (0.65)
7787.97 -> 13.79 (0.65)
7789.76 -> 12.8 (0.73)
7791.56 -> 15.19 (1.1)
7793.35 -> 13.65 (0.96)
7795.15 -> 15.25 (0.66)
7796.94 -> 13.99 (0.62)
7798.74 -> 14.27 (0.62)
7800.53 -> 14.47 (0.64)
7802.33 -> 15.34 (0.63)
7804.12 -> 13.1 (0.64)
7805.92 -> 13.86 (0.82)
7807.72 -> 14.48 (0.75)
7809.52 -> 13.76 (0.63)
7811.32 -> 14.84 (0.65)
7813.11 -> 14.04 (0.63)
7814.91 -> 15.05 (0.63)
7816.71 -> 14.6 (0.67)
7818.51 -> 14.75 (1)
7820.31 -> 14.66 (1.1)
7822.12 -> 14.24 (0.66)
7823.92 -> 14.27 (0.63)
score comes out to 0.05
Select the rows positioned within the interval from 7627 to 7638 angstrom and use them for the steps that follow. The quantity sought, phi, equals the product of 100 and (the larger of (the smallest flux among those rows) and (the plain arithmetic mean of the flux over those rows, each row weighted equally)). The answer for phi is 1439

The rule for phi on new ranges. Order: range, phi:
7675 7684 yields 1458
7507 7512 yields 1440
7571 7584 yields 1494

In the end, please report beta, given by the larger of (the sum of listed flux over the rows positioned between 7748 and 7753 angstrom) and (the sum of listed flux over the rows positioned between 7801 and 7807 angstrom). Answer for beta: 46.1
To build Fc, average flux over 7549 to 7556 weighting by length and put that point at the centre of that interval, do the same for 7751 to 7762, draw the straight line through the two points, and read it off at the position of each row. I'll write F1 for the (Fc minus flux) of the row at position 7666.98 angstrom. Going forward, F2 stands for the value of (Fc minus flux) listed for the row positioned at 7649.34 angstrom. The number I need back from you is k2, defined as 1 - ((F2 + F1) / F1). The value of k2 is -0.7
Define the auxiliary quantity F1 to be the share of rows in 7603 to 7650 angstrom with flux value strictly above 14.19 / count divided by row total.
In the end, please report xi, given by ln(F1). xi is -0.35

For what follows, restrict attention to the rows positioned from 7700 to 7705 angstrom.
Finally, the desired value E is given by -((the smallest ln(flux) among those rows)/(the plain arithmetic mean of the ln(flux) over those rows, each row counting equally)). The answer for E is -0.991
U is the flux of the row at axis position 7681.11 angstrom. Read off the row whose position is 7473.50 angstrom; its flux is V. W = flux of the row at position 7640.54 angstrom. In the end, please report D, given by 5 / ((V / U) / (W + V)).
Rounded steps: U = 13.25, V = 14.49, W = 15.46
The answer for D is 137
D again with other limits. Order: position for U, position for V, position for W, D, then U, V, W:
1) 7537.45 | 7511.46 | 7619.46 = 166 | 15.91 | 13.87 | 15.04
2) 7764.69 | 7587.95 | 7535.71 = 142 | 14.19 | 14.65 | 14.67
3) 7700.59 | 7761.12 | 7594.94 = 156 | 14.67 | 14.87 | 16.75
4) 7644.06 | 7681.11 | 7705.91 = 154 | 15.32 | 13.25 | 13.33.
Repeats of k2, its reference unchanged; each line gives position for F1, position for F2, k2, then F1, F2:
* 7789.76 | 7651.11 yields 0.1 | 2.3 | -0.2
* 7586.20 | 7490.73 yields -0.8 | 1.5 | 1.2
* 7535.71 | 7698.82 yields 8.6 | -0.3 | 2.2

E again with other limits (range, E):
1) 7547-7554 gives -0.982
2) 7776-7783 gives -0.989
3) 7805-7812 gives -0.987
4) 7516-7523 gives -0.970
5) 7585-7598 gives -0.947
